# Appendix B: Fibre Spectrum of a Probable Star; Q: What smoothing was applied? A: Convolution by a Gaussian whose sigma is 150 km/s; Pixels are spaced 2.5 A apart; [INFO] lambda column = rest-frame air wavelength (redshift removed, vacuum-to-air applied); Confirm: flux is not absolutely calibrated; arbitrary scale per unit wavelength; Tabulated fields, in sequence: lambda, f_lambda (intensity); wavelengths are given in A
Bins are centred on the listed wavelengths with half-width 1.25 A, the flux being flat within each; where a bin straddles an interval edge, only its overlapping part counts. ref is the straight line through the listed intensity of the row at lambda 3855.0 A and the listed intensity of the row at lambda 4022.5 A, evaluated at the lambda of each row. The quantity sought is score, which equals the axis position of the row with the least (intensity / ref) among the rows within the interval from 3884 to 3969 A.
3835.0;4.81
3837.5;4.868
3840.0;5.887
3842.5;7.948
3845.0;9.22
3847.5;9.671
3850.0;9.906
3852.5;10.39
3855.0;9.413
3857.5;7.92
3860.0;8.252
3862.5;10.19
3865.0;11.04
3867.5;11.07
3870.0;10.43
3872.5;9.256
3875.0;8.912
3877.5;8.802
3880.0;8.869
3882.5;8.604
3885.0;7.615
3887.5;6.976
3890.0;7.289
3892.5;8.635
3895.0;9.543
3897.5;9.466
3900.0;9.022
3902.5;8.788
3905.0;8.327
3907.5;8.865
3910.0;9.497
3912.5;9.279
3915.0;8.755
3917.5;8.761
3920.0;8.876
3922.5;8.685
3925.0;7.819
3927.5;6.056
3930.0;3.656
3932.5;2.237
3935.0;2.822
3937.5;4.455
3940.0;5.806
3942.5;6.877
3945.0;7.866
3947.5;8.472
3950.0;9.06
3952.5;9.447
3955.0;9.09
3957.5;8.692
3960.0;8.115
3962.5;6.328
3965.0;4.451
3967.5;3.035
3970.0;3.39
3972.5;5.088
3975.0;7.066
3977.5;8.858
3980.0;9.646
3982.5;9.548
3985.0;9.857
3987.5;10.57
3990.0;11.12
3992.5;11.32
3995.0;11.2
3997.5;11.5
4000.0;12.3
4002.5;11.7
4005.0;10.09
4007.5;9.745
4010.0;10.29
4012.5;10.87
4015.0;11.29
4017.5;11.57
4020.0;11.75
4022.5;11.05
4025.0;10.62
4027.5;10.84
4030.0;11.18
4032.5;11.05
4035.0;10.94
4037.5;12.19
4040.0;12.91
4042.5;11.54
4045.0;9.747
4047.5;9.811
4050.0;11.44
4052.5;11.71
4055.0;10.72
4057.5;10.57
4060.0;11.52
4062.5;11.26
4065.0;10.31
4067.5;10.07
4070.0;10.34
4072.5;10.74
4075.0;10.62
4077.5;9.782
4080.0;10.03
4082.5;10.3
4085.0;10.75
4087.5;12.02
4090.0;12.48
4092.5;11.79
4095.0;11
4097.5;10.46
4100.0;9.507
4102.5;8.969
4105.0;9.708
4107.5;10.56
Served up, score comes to 3932.5 A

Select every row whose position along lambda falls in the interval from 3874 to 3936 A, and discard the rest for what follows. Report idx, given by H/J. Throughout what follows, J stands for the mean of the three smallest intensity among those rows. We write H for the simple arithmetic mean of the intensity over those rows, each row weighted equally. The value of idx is 2.70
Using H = 7.8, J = 2.9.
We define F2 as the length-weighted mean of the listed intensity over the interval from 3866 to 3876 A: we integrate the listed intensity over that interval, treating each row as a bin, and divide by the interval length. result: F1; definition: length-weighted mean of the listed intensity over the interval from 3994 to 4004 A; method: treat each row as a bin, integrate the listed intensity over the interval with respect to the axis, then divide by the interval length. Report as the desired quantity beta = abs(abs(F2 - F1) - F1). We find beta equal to 10.0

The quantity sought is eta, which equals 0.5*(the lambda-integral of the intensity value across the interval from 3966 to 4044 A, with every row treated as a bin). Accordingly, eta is 394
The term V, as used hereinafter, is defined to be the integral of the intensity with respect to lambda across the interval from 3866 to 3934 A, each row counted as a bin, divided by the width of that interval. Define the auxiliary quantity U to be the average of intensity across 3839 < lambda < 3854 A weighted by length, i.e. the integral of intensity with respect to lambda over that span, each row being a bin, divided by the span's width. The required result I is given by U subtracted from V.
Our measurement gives -0.6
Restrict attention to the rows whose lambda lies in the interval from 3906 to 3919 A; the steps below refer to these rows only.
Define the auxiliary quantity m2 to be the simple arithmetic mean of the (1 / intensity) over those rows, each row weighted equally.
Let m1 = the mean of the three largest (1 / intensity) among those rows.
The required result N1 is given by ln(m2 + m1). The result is -1.49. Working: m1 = 0.114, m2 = 0.111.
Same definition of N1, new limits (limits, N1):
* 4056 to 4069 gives -1.66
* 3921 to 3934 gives -0.65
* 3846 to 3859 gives -1.52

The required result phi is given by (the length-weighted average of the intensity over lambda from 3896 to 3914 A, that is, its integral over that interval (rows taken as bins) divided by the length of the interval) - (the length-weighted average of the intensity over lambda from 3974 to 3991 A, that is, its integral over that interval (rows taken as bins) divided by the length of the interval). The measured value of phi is -0.5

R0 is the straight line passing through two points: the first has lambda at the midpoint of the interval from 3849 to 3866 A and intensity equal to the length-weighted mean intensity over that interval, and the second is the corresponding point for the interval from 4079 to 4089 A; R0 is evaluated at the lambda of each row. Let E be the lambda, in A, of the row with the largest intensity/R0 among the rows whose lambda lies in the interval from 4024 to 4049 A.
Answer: 4040.0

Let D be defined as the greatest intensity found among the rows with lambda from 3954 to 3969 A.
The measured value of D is 9.09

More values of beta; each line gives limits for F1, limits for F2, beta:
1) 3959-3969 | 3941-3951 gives 2.7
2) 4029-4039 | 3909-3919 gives 9.1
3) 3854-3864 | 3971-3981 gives 7.5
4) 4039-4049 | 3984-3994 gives 10.8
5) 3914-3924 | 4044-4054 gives 6.8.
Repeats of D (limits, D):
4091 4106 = 11.79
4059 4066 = 11.52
